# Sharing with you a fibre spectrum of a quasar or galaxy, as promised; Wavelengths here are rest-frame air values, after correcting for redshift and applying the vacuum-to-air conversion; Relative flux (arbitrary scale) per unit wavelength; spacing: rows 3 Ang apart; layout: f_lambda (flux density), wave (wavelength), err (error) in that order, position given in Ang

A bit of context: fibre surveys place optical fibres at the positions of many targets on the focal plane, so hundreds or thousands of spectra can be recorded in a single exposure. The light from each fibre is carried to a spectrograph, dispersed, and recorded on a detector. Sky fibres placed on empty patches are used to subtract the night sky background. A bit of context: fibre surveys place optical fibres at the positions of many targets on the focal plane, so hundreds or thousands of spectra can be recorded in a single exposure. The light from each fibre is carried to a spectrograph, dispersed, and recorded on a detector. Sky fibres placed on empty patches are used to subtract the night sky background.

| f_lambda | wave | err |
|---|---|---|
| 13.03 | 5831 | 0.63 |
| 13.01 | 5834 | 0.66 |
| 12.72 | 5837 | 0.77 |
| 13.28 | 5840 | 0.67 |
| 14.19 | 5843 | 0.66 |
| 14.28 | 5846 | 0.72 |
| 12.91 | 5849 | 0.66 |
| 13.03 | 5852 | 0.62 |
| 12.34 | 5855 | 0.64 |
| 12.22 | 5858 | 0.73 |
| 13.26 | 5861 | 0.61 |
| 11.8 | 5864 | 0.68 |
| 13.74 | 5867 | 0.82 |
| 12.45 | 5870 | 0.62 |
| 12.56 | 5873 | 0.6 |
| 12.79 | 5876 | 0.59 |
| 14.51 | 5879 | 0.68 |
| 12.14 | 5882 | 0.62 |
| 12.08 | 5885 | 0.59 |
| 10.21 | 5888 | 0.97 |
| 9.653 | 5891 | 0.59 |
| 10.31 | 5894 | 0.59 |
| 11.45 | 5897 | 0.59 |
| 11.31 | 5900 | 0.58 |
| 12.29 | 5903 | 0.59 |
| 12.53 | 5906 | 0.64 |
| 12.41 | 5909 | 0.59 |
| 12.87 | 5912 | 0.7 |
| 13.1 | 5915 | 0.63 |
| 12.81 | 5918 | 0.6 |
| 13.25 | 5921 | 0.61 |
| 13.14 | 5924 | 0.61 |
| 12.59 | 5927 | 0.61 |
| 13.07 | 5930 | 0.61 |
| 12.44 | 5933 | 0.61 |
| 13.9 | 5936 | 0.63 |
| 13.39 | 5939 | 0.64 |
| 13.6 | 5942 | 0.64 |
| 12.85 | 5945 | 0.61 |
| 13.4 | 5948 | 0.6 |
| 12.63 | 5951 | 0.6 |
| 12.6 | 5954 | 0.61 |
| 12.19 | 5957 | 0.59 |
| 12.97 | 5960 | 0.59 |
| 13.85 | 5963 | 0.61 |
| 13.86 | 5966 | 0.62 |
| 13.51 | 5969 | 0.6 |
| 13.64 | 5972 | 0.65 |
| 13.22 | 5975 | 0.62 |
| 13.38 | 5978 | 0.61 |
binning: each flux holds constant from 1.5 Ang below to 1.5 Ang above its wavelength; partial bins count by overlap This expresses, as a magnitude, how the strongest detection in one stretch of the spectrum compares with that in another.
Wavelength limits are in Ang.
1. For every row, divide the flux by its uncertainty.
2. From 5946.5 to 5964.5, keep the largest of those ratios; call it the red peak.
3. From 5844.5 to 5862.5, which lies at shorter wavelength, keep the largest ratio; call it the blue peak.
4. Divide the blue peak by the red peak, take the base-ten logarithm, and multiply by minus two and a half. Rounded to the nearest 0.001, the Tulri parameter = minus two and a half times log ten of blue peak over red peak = 0.047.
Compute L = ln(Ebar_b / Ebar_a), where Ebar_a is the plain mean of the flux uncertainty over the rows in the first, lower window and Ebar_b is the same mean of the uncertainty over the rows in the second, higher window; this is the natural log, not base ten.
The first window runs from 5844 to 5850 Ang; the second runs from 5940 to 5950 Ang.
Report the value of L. -0.11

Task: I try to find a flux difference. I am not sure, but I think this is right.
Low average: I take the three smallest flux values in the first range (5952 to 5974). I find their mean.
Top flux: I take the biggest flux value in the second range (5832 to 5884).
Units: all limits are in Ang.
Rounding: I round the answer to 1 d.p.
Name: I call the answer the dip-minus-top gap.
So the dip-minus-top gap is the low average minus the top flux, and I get -1.9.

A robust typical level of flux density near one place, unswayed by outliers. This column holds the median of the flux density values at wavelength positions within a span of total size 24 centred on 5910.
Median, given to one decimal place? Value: 12.7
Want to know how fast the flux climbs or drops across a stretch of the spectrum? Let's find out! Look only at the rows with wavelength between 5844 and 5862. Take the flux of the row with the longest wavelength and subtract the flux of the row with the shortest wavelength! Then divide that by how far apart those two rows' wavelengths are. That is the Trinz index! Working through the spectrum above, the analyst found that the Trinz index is -0.068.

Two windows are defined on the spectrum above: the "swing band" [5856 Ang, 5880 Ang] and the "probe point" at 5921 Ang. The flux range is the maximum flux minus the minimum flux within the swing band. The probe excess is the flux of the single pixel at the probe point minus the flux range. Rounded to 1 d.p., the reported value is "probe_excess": 10.5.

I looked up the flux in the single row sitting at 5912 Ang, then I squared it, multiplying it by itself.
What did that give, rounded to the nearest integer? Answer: 166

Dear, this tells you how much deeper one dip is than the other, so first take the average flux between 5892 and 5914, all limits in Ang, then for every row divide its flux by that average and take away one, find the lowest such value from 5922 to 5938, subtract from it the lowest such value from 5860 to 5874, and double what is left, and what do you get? 0.11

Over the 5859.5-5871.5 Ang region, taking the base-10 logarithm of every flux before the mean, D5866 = 1.107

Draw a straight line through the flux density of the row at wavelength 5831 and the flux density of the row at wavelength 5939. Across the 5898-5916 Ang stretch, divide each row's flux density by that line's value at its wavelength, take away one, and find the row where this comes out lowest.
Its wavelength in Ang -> 5900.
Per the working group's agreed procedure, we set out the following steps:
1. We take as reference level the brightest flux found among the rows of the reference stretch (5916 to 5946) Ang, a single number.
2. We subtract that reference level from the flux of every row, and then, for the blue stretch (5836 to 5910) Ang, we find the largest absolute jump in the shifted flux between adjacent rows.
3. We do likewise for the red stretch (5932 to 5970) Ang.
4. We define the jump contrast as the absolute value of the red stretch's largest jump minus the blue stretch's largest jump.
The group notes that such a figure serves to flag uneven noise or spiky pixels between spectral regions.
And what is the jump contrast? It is 0.91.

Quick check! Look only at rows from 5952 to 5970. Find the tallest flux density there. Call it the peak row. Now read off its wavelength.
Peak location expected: 5966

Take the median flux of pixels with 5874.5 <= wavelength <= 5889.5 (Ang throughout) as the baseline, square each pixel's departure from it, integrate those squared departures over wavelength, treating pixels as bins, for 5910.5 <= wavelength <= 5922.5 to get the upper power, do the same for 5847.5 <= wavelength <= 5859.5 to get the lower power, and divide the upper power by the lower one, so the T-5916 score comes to 2.2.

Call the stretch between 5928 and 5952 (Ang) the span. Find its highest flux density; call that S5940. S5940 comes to 13.9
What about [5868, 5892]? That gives 14.51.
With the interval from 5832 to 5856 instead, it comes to 14.28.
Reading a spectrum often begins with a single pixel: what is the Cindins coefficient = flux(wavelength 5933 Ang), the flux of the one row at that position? 12.44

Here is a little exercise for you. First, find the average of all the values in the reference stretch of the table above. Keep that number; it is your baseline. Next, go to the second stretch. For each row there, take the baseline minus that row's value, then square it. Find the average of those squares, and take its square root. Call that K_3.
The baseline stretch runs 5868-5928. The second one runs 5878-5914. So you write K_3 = 1.34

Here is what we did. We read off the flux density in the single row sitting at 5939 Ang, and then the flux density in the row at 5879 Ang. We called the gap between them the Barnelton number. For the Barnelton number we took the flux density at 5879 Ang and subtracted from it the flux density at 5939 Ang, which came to 1.1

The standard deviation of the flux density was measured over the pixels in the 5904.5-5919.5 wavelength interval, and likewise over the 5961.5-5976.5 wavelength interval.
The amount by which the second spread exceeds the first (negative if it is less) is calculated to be -0.01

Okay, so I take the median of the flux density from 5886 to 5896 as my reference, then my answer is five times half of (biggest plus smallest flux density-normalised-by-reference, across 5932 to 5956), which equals 6.45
